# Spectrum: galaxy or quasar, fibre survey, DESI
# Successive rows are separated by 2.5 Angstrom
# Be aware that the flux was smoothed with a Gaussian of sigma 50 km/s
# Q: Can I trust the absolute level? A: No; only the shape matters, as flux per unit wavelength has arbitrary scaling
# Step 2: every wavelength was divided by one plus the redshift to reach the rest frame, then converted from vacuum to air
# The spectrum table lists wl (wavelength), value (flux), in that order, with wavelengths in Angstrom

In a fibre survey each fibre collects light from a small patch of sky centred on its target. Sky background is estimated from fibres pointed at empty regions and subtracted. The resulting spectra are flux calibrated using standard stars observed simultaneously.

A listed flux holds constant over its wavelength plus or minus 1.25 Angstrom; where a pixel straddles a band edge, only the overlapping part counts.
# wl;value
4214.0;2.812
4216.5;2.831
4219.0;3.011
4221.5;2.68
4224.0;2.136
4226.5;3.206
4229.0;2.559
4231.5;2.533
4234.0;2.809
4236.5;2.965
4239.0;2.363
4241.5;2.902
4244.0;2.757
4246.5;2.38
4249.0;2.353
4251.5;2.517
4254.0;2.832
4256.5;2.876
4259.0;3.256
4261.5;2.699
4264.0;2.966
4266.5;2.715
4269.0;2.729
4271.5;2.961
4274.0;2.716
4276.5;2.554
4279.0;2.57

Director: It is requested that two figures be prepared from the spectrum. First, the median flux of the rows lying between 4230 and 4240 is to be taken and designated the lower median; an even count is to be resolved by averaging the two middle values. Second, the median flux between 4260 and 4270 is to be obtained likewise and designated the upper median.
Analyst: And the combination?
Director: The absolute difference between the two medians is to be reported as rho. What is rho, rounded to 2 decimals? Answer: 0.05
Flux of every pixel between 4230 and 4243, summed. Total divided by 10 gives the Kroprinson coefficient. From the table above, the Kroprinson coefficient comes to 1.36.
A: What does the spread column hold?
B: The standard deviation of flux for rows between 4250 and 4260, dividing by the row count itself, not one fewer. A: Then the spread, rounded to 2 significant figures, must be 0.26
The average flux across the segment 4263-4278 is 2.77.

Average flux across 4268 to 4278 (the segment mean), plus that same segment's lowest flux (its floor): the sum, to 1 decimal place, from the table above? 5.3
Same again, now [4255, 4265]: 5.6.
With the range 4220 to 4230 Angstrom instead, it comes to 4.8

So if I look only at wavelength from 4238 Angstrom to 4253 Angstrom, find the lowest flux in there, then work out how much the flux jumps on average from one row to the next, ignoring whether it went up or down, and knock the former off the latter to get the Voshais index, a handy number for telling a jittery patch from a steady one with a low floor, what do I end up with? -2.1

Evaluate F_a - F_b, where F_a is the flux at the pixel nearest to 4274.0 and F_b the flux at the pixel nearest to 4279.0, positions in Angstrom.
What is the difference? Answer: 0.15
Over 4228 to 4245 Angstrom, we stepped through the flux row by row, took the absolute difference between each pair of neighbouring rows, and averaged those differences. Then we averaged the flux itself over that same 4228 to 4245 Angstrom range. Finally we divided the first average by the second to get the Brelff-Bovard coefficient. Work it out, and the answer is 0.11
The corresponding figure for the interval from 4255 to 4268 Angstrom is 0.13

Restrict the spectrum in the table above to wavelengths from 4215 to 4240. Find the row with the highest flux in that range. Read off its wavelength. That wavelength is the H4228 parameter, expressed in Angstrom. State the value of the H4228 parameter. 4226.5 Angstrom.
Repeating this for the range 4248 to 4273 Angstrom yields 4259.0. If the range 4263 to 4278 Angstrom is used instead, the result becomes 4264.0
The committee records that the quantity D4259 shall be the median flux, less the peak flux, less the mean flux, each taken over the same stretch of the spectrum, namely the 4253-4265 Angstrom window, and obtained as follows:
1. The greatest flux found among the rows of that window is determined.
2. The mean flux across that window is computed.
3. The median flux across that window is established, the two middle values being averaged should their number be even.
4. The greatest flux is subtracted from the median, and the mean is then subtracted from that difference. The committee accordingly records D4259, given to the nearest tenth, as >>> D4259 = -3.3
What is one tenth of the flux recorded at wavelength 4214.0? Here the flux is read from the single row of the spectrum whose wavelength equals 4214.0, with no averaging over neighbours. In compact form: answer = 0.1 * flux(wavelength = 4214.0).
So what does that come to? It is 0.281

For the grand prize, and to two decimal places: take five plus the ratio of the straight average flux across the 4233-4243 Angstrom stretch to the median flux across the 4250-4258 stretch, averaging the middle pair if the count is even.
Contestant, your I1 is 5.97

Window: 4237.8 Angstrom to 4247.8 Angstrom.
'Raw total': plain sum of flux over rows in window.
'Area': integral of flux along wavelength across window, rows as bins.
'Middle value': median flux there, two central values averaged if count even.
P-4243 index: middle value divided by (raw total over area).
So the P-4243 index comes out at 6.4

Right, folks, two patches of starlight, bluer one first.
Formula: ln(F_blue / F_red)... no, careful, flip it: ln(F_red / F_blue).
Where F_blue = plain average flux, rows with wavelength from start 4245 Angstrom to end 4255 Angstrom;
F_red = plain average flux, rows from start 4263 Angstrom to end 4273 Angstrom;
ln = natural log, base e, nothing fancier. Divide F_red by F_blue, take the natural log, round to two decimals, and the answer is 0.12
